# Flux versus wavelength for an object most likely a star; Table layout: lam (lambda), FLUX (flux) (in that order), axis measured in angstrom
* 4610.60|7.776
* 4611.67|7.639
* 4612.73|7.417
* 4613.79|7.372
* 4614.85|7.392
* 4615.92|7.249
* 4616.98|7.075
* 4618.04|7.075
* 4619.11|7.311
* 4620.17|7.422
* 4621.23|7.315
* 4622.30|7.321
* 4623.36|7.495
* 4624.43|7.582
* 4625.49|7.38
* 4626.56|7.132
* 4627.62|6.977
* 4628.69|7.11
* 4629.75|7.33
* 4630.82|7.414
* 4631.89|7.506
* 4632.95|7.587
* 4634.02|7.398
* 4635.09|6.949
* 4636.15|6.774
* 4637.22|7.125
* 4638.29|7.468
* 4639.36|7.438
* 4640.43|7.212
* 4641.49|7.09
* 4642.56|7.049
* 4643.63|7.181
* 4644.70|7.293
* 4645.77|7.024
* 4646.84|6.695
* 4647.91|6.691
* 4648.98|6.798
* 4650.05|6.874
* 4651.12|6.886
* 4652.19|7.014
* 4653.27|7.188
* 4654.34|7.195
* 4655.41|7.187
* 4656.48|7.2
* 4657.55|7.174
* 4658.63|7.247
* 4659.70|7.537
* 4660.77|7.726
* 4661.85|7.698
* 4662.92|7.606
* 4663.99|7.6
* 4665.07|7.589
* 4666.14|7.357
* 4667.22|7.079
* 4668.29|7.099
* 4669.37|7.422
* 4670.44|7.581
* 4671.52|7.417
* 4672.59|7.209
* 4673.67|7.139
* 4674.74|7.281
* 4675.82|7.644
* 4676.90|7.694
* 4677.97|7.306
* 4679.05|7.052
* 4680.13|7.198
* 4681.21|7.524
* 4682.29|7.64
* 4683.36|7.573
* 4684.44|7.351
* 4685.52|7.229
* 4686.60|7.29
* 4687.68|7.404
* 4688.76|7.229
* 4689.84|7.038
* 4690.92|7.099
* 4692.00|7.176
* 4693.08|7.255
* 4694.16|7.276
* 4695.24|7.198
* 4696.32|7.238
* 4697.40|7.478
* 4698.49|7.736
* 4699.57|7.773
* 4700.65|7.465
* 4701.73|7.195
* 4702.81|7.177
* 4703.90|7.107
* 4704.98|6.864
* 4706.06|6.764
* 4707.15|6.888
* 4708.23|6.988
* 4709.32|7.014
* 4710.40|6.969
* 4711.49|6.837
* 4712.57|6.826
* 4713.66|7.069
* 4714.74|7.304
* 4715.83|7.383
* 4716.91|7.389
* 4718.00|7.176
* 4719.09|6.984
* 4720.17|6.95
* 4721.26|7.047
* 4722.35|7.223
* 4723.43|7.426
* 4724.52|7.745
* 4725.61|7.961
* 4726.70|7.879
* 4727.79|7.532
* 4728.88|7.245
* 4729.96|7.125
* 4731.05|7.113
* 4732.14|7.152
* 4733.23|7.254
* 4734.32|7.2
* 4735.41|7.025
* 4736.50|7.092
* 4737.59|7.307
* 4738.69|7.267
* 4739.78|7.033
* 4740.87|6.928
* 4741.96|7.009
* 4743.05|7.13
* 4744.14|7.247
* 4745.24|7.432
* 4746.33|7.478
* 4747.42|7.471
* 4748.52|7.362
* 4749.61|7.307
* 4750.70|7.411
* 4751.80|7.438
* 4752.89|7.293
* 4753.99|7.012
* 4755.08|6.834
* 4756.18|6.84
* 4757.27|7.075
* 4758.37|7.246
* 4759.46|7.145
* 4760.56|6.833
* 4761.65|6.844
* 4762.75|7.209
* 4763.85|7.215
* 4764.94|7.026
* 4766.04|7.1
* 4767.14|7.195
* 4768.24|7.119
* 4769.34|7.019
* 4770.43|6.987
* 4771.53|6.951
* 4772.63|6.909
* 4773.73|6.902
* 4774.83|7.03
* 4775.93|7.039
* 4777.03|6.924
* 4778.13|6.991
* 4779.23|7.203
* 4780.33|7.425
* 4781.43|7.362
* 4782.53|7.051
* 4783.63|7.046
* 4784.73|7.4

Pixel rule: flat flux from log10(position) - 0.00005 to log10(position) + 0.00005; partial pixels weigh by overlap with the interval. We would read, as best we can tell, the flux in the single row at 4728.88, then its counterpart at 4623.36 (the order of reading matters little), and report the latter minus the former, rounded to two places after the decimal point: 0.25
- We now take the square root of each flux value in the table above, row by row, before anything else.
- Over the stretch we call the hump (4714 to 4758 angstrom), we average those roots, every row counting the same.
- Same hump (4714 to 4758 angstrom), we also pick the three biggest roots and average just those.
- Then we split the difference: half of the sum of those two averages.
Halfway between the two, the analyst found 2.75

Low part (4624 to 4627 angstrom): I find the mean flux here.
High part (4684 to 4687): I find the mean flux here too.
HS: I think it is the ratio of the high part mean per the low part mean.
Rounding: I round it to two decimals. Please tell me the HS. 0.99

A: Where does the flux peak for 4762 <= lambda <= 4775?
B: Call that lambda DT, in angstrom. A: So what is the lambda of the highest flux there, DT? 4763.85 angstrom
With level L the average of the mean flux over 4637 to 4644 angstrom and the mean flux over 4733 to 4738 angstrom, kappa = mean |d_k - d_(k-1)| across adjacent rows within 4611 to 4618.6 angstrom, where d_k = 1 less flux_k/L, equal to 0.014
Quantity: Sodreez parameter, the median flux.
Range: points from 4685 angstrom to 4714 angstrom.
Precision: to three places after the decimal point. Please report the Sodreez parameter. 7.177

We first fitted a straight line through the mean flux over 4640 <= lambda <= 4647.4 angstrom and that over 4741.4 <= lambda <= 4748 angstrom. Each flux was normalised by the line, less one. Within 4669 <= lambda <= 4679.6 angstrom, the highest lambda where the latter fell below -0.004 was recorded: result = 4679.05 angstrom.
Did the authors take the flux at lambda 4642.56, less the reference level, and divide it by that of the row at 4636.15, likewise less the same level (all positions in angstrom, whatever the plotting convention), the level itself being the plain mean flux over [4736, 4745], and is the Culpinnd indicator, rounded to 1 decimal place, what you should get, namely 0.2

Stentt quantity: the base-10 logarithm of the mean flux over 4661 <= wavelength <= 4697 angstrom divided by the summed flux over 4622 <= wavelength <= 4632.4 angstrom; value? -1.00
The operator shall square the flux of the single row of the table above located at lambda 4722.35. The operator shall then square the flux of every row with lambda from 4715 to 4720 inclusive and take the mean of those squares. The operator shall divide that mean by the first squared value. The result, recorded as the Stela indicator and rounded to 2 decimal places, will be 1.00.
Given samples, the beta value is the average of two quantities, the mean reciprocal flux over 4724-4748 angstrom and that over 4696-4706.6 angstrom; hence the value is 0.137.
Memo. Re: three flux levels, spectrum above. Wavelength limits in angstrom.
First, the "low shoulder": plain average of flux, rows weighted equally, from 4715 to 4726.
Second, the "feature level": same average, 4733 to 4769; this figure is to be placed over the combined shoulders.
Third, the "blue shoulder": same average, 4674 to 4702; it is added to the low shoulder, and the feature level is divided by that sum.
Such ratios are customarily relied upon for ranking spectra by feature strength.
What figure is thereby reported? 0.488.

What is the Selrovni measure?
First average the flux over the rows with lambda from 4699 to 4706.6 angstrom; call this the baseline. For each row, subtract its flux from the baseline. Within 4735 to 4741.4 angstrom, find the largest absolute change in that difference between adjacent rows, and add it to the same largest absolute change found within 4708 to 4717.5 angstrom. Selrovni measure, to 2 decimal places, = 0.48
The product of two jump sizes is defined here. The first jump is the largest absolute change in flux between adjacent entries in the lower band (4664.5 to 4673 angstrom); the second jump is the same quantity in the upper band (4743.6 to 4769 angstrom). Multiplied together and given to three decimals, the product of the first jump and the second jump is 0.118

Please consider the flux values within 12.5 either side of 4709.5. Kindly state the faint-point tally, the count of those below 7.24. 16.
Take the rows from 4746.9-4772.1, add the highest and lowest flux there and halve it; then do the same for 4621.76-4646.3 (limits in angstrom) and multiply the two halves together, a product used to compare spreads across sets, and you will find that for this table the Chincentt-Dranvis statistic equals 51.4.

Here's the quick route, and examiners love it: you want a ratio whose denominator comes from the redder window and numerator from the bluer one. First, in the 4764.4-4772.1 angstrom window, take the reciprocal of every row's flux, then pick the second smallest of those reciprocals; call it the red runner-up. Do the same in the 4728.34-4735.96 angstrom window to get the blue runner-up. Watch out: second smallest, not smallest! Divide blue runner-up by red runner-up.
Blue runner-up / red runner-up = 0.983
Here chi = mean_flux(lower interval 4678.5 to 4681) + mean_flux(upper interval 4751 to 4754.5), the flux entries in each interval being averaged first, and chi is 14.4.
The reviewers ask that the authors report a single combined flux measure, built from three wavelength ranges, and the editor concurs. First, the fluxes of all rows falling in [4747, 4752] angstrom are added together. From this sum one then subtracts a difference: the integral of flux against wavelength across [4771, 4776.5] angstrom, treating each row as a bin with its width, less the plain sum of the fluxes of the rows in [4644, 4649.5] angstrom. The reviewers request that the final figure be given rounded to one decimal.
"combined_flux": 33.2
